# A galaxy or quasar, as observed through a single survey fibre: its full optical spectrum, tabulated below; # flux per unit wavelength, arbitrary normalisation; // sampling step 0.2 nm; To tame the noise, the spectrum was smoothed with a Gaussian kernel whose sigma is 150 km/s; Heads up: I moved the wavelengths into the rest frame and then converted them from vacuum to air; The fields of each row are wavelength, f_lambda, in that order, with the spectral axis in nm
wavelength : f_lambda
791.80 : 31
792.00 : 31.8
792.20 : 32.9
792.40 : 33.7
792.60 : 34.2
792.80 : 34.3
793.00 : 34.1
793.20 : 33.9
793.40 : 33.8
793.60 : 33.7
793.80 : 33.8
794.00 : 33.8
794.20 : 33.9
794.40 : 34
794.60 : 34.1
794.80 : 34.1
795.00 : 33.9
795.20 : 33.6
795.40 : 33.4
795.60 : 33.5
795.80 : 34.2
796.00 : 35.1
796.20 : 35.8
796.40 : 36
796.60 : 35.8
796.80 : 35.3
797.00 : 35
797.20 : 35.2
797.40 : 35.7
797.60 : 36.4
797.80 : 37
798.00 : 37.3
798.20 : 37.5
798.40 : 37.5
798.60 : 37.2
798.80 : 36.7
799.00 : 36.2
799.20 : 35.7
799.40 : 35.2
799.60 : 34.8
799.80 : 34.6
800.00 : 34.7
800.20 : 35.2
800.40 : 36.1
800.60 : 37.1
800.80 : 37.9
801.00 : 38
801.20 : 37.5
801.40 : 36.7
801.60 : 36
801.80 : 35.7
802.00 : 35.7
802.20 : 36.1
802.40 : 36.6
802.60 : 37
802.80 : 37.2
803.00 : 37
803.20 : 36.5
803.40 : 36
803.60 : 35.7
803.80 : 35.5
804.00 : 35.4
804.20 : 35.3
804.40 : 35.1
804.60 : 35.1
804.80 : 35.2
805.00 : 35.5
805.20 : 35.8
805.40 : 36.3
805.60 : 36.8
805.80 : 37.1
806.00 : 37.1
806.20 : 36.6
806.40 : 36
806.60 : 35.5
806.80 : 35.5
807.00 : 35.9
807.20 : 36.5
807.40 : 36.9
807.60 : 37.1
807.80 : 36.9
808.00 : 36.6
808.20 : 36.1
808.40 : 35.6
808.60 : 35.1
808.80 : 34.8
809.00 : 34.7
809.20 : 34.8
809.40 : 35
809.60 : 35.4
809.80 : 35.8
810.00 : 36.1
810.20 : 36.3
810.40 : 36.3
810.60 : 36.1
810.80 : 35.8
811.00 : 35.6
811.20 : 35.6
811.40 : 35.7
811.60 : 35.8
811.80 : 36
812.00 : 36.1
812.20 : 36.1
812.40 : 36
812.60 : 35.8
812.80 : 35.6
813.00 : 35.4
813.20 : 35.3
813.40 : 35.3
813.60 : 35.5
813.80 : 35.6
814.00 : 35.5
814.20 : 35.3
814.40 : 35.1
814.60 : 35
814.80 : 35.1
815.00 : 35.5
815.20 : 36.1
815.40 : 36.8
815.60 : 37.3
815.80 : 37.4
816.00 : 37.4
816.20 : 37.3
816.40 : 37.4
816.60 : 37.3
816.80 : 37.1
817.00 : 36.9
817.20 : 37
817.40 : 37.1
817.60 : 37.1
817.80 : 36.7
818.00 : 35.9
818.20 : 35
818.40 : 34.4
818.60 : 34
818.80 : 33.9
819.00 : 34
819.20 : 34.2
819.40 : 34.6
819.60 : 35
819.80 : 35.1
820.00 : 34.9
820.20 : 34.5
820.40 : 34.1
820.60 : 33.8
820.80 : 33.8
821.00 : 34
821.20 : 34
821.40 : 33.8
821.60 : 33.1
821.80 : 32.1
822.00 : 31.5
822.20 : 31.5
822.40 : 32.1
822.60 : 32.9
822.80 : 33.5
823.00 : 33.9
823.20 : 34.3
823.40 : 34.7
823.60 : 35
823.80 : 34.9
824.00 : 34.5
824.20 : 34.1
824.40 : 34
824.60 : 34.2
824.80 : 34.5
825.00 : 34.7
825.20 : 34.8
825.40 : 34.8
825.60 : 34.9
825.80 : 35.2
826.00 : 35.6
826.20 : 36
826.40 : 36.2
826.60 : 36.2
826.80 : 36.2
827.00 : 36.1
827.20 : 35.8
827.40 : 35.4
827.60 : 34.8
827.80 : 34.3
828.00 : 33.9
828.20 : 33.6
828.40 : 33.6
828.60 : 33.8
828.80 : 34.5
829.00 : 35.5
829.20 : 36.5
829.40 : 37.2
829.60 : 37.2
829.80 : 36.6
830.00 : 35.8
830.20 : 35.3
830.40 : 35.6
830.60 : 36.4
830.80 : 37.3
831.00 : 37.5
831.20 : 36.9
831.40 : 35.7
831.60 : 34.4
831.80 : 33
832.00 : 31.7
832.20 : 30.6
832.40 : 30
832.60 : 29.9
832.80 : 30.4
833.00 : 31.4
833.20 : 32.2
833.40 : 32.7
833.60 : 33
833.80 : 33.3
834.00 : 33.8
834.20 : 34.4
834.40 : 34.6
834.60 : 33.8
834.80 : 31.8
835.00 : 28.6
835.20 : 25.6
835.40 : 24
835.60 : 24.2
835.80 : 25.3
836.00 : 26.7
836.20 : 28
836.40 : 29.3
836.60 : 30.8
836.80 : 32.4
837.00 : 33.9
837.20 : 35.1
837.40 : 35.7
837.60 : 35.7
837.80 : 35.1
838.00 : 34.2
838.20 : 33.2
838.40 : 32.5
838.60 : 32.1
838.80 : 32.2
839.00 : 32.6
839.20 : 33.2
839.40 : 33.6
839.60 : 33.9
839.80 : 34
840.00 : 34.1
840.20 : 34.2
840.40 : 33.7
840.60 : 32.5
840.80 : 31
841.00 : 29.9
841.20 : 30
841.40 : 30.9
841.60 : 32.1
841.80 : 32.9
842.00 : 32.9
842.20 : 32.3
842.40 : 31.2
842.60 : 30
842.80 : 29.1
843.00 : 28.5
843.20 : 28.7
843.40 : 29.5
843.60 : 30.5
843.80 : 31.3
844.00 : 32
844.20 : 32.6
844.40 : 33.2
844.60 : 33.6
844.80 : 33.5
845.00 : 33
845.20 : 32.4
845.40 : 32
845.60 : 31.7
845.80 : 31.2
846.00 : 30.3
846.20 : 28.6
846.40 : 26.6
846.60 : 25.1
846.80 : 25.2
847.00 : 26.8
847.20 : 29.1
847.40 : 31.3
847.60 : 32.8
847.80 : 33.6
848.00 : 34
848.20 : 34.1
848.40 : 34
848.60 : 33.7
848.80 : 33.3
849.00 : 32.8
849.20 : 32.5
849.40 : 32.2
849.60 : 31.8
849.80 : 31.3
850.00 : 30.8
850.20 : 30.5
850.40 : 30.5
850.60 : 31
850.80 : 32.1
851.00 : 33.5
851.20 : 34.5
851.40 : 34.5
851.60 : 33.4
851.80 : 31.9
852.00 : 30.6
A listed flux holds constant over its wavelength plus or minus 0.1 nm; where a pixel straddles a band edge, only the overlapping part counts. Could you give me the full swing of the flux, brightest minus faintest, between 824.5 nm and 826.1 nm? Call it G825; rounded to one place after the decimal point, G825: 1.4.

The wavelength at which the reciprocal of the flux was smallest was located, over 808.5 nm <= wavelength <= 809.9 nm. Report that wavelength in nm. 809.80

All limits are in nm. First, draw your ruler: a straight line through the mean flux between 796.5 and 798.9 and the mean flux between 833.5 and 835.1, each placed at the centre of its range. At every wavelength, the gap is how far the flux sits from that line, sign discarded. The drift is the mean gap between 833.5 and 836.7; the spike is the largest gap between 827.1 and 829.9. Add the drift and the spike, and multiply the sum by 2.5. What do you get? 19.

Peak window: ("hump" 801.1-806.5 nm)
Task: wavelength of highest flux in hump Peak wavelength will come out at 801.20 nm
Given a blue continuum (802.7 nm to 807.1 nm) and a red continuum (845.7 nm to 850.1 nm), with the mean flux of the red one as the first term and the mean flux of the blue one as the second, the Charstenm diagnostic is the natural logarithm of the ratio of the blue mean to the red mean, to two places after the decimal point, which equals 0.15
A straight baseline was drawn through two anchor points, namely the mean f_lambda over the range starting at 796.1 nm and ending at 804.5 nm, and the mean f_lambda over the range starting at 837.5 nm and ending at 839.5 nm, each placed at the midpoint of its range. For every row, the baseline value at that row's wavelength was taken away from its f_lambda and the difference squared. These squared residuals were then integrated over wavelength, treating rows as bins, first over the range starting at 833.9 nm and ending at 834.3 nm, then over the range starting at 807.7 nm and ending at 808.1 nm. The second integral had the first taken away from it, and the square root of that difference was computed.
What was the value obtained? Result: 0.7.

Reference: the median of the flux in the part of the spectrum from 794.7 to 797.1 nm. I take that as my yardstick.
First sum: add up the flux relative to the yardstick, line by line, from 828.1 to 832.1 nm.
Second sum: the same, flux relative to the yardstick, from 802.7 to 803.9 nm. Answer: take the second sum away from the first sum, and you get 14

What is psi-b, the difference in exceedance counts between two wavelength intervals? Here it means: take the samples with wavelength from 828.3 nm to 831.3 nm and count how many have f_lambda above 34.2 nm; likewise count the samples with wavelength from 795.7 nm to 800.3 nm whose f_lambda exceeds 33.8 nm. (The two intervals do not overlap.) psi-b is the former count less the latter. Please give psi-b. -10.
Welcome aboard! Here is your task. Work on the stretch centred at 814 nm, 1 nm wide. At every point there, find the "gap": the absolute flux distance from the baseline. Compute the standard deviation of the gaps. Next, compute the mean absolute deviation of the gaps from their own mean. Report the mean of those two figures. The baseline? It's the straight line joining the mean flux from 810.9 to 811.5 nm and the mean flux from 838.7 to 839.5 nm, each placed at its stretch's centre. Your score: 0.07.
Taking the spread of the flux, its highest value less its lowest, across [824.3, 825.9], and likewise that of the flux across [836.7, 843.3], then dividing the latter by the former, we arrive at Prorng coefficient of 6.0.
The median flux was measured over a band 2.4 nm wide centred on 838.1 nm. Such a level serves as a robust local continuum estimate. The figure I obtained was 34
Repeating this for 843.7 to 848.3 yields 32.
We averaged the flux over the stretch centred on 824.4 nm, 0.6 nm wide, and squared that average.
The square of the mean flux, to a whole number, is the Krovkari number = 1163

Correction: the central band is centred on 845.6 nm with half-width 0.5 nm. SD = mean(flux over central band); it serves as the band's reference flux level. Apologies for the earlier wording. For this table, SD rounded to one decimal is 31.5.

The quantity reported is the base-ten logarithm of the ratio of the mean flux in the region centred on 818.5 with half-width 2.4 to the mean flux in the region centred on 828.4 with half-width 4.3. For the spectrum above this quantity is 0.01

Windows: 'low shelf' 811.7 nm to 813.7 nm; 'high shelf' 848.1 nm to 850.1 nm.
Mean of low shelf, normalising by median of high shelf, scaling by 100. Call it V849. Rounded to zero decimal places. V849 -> 109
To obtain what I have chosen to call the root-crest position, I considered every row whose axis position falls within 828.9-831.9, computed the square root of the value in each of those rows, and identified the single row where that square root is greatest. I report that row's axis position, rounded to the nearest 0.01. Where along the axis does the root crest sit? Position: 831.00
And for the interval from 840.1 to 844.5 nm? 840.20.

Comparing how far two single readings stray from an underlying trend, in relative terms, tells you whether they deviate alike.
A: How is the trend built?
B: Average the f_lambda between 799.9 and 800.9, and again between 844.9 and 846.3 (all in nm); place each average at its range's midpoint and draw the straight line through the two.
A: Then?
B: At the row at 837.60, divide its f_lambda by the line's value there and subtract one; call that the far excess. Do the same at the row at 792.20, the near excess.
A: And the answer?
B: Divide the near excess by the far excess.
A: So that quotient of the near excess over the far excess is -1.0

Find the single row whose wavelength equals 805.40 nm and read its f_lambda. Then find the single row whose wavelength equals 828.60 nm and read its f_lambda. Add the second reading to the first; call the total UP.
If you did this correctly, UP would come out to 70.1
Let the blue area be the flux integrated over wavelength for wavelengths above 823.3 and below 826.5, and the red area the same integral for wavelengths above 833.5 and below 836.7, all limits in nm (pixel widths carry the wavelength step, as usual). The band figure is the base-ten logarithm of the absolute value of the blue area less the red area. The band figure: 1.21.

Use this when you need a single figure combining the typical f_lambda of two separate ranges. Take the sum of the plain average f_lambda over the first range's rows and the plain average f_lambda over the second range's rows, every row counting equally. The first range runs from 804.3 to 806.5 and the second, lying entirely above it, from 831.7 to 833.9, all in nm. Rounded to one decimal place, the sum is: 67.7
